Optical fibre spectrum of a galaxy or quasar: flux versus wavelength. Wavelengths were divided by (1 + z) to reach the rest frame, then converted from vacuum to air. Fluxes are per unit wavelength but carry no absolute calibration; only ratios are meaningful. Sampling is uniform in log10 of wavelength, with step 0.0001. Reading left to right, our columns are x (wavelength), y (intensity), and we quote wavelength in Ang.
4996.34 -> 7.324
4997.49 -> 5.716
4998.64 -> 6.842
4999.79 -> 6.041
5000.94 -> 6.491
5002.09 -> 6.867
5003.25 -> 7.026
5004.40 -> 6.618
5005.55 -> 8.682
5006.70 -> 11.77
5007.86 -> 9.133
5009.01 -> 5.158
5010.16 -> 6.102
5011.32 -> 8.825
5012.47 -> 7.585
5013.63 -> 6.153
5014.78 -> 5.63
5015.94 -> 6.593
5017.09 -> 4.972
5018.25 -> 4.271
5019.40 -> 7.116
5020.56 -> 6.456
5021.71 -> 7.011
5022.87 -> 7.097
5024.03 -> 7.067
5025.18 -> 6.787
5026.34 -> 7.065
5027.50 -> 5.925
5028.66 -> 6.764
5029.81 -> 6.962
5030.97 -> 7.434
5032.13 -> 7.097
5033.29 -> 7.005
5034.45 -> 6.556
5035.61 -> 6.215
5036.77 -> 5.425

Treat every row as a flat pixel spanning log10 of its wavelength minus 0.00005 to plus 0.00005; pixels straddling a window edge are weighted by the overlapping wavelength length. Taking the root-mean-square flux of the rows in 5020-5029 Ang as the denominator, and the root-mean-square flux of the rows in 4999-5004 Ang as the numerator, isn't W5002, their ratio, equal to 0.976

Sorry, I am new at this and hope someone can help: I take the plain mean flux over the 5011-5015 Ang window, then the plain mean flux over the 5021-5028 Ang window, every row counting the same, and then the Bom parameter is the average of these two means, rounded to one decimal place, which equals 6.9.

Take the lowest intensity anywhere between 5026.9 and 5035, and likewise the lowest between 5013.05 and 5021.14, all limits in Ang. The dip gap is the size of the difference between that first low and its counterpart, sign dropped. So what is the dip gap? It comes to 1.7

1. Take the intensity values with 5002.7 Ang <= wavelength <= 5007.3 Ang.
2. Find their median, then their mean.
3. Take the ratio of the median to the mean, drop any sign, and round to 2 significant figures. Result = 0.92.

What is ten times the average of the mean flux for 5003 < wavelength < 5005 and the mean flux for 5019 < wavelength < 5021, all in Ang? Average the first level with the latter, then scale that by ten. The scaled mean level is 68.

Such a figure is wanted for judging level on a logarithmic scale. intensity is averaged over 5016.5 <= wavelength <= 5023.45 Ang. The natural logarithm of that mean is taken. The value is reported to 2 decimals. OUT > 1.82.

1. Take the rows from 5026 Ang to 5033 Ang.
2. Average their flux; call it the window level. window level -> 6.87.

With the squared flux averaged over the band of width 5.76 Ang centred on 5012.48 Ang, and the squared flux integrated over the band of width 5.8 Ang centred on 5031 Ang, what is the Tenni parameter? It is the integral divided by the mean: 6.0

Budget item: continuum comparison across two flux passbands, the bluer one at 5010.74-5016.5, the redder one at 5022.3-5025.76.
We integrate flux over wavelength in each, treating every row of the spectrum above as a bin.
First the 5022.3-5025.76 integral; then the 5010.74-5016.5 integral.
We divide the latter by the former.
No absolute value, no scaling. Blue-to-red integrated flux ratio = 1.7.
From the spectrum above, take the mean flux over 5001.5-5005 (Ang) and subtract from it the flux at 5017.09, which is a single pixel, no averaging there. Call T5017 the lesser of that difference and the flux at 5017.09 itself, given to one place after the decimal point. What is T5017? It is 1.9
